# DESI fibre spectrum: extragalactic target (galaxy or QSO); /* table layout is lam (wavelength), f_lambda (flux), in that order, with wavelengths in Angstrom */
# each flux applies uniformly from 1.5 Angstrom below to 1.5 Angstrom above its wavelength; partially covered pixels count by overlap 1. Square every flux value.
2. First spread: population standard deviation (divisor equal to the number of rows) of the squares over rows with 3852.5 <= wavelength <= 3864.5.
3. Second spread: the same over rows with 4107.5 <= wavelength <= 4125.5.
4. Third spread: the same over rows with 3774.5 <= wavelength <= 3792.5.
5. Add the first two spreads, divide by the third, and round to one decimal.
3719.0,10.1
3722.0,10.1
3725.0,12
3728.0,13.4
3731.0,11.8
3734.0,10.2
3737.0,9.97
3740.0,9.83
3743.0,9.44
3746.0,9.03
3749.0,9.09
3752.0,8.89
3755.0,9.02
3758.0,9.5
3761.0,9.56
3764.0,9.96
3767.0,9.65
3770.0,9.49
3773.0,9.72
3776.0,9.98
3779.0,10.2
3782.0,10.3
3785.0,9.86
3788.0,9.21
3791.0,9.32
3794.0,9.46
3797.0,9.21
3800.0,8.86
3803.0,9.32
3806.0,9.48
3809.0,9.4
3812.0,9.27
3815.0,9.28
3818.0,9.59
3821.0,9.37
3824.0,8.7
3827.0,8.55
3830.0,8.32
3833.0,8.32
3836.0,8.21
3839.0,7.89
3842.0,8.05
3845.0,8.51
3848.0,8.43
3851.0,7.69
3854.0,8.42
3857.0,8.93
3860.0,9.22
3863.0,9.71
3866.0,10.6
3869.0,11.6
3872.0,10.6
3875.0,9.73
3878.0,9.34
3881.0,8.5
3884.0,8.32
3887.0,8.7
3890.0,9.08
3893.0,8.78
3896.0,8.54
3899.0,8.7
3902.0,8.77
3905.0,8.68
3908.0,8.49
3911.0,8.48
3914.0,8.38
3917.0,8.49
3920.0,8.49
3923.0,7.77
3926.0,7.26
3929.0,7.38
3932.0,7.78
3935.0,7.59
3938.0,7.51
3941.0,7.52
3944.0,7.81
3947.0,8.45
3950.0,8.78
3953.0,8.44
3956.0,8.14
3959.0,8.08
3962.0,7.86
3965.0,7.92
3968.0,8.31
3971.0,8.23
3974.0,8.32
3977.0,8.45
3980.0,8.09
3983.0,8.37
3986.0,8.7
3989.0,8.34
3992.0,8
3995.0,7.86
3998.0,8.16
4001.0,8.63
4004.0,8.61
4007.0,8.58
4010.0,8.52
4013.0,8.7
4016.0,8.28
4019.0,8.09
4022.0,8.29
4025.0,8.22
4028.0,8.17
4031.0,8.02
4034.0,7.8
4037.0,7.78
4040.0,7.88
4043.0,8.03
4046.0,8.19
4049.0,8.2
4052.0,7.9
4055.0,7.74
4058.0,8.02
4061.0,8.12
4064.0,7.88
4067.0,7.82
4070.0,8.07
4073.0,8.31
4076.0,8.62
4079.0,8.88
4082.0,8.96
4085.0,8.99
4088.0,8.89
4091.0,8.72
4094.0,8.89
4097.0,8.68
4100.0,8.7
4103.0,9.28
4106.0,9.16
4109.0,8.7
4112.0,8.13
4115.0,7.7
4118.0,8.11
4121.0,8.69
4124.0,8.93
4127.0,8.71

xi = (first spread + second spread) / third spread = 1.9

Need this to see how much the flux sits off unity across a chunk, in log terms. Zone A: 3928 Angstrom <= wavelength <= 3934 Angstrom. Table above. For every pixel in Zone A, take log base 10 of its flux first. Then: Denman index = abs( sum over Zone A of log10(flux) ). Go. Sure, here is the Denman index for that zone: 1.76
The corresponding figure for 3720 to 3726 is 2.08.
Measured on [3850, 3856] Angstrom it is 1.81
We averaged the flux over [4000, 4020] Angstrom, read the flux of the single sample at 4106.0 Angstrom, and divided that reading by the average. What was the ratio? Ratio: 1.08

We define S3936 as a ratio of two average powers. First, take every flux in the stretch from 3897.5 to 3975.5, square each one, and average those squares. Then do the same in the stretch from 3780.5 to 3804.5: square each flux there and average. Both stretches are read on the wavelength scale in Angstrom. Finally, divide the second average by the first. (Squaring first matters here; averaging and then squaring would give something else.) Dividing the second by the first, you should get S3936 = 1.34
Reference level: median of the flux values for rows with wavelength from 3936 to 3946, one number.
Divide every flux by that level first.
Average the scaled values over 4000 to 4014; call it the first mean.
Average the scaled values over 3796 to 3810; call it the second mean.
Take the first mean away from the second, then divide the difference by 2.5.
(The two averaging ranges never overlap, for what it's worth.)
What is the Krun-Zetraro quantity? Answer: 0.034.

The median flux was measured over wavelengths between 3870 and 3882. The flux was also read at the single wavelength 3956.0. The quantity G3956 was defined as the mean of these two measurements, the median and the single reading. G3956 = 8.8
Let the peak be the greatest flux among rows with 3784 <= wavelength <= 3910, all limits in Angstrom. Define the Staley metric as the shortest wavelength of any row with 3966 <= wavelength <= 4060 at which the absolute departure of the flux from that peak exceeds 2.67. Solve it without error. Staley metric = 3968.0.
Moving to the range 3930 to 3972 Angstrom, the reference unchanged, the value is 3932.0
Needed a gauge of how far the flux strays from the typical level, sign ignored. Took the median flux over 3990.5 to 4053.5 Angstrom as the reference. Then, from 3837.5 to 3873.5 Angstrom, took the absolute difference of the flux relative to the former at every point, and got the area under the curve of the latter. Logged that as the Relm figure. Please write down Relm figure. 40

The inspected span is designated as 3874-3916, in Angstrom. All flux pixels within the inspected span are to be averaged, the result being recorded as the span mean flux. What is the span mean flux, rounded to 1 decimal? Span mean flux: 8.7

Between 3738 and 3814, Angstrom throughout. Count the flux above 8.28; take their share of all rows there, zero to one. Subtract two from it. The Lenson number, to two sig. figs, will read -1.0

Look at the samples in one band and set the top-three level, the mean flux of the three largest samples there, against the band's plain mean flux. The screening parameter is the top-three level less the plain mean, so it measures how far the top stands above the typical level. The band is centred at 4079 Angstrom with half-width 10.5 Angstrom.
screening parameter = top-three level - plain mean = 0.27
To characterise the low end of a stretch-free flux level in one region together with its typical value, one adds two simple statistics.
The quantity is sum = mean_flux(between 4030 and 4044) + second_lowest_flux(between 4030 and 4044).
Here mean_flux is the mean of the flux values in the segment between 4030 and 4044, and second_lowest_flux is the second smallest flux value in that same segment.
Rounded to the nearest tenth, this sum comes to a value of 15.7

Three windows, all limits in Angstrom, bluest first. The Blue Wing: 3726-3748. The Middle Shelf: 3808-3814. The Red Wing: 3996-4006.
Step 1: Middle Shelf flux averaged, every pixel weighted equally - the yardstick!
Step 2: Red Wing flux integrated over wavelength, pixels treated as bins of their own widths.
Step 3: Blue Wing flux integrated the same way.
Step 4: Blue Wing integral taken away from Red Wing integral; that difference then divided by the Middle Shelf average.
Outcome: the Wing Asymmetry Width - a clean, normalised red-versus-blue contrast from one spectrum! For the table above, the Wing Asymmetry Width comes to -16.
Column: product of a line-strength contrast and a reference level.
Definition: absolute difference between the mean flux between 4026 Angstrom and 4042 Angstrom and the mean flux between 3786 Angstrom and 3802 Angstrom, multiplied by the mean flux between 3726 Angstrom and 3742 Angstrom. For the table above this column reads 14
